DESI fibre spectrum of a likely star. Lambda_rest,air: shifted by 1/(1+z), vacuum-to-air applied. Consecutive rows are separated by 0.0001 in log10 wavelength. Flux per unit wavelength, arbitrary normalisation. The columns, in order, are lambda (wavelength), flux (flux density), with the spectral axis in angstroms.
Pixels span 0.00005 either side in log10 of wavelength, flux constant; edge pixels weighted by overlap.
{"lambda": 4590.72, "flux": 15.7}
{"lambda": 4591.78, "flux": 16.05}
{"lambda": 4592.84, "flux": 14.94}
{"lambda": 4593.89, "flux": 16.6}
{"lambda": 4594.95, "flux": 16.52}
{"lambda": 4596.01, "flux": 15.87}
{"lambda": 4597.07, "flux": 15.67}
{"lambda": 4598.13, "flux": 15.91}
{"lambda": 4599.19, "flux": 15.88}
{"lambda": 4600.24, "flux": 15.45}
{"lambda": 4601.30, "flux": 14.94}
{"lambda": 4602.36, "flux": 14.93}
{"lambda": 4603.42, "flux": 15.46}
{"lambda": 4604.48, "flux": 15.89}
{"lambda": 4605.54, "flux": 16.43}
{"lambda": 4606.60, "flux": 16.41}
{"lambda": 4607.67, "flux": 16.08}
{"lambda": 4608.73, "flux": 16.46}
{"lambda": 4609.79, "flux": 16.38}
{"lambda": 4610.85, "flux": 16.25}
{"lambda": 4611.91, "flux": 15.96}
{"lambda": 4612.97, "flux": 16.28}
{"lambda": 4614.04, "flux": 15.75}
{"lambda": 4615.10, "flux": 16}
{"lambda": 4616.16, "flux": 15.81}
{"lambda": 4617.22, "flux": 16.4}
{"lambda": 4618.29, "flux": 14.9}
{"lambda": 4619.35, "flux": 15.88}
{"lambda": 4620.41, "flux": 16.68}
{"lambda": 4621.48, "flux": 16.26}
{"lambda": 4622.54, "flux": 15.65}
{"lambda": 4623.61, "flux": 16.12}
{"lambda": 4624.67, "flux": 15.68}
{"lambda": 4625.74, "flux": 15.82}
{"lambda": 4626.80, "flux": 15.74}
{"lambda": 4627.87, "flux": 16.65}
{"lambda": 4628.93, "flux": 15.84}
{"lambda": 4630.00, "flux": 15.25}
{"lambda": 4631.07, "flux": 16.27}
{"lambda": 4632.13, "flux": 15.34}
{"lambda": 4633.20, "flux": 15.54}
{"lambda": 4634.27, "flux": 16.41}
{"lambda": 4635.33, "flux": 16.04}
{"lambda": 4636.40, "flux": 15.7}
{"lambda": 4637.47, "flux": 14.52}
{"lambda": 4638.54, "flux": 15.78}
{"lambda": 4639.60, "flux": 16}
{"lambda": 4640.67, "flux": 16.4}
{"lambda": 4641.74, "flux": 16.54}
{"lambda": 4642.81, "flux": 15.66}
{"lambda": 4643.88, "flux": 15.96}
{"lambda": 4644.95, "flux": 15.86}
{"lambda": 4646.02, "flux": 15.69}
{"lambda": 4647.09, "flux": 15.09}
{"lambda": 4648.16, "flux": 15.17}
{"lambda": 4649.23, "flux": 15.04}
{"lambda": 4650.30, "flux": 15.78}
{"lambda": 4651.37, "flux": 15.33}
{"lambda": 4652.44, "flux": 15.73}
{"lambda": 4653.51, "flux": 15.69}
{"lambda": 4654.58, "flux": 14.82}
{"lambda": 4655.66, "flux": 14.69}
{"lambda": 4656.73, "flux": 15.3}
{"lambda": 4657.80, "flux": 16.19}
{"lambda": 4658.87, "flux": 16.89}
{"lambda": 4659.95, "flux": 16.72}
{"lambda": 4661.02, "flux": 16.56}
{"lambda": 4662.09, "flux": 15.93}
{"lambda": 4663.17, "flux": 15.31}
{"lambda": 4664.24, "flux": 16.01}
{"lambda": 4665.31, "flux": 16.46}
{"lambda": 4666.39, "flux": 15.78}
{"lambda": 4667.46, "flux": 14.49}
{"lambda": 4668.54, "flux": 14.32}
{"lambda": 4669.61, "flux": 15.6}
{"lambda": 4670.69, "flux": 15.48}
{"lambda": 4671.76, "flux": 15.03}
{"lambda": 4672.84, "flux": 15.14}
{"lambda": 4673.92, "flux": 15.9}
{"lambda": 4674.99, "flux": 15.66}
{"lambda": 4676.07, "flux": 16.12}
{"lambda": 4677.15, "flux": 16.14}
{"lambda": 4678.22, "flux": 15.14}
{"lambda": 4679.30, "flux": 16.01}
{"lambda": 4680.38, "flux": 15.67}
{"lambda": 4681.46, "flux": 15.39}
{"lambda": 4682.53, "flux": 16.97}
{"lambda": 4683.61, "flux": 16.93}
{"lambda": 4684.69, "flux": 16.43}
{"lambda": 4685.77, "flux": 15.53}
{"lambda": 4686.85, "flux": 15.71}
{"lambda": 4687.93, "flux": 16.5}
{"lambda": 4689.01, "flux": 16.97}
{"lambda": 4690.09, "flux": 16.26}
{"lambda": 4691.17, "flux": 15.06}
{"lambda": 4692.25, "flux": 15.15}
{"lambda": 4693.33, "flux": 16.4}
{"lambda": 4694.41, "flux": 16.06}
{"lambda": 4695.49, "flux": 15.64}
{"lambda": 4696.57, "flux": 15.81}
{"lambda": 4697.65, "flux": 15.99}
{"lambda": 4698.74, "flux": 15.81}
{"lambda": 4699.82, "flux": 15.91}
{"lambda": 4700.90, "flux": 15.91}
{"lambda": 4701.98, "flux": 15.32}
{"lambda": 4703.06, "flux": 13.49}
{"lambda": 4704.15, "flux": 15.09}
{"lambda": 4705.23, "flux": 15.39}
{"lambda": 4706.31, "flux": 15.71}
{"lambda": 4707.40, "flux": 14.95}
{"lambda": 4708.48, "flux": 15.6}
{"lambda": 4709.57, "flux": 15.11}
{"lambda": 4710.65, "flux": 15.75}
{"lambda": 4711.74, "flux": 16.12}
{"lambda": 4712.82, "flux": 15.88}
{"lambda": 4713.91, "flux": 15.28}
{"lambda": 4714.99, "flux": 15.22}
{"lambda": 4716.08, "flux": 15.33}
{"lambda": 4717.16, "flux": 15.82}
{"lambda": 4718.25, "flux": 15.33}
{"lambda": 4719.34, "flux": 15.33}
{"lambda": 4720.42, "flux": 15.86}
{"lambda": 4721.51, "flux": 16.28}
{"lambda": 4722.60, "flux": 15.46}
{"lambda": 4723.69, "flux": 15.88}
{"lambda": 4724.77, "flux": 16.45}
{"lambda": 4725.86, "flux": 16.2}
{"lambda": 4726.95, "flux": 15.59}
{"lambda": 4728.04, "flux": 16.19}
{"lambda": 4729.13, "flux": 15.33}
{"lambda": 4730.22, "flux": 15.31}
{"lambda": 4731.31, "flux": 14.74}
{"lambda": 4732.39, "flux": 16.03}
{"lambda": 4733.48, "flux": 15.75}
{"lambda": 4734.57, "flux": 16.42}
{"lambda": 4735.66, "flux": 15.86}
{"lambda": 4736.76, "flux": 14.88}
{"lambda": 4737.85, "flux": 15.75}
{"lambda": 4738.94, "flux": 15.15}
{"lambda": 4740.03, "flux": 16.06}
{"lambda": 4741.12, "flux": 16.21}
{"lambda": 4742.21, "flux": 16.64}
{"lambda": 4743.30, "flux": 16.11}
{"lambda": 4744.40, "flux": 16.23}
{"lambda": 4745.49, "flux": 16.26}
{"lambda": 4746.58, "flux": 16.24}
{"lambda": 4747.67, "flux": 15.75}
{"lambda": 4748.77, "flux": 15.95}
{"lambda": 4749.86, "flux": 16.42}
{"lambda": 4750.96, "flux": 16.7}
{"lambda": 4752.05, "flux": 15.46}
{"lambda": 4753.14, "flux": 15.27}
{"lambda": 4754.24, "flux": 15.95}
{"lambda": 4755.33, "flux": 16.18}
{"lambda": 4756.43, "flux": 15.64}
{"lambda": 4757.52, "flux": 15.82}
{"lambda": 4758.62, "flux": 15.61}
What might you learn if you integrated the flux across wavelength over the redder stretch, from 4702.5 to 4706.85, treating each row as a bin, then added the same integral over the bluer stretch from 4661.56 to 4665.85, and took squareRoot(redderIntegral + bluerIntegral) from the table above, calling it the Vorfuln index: 11.5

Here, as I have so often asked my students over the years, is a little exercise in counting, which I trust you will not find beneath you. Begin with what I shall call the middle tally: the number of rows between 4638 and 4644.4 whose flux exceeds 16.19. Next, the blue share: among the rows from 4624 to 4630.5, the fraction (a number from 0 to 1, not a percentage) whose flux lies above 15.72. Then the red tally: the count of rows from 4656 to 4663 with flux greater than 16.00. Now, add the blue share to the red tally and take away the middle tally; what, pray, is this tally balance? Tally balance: 2.7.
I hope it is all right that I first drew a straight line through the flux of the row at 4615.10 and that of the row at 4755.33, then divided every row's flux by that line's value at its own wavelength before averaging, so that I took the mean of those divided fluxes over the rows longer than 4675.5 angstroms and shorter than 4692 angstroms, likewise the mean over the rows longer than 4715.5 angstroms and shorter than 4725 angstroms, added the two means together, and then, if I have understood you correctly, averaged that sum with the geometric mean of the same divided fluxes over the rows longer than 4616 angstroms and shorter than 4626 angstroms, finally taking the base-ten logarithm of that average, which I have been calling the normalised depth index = 0.171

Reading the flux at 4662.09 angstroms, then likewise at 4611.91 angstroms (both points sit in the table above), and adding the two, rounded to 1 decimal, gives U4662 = 31.9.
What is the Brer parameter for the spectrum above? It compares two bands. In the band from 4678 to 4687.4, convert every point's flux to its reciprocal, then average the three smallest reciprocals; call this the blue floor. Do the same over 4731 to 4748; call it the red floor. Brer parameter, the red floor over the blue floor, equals 1.02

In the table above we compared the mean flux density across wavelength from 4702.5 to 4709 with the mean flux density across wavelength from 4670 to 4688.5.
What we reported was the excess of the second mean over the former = 0.8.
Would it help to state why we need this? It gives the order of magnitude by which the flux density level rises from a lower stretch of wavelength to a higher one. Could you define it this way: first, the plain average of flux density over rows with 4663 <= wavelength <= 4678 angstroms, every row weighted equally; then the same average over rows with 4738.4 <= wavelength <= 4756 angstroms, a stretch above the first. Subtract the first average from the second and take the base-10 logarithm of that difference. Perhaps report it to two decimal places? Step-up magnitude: -0.30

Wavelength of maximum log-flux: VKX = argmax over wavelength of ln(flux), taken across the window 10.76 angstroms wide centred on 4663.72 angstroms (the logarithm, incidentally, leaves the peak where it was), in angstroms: 4658.87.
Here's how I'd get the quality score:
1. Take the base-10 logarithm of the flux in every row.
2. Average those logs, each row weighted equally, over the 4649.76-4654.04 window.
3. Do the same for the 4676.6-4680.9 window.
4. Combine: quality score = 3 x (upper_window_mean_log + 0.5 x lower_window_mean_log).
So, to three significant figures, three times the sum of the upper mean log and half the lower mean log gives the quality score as 5.38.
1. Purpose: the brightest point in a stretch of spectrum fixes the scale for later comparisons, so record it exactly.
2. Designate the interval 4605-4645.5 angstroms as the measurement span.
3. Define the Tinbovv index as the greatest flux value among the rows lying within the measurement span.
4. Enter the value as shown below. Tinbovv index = 16.68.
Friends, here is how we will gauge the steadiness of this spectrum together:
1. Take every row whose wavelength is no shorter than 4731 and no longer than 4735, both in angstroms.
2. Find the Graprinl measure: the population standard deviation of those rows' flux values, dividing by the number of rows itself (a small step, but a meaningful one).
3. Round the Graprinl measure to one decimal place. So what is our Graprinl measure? 0.6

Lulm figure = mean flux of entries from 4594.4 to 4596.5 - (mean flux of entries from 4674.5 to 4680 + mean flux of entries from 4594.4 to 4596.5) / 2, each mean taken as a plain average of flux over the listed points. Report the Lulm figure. 0.19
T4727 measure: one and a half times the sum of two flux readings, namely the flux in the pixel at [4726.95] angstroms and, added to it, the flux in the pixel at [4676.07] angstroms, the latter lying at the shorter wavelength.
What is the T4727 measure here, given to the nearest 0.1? 47.6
